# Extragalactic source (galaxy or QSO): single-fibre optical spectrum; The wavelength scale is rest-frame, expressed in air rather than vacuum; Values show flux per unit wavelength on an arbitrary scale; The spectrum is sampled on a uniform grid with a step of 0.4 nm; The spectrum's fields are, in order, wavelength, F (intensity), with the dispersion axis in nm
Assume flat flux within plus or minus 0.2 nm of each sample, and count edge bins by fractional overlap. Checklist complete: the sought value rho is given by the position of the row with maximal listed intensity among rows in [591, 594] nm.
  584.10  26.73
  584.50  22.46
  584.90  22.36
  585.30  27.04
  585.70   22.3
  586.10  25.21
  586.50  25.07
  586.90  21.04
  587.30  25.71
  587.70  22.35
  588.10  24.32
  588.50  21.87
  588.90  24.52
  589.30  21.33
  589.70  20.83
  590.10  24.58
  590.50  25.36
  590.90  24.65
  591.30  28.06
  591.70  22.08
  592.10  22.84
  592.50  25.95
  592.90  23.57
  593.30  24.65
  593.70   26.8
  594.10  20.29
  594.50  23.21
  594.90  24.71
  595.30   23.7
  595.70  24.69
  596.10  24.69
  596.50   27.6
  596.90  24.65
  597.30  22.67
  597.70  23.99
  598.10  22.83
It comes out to 591.30 nm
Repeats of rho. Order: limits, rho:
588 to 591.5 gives 591.30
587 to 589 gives 587.30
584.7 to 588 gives 585.30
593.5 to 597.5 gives 596.50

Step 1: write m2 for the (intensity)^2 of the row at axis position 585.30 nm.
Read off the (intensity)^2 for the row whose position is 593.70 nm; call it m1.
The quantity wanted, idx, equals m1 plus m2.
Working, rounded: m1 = 718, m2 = 731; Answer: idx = 1449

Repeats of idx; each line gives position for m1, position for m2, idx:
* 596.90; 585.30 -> 1339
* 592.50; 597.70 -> 1249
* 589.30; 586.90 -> 898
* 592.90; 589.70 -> 989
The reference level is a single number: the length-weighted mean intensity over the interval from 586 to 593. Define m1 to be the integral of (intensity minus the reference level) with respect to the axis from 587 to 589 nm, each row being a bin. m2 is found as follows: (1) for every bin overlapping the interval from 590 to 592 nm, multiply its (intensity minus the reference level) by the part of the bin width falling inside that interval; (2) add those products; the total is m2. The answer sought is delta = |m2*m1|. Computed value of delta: 1.1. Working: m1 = -0.51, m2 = 2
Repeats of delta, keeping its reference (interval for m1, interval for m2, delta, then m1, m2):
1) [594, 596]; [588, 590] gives 1.5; -0.59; -2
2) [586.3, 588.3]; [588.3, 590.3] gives 0.7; -0.28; -2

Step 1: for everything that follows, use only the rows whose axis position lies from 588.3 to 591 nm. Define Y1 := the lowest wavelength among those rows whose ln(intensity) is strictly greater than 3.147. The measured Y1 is 588.90 nm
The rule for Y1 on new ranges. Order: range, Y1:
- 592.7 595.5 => 592.90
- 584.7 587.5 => 585.30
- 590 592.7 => 590.10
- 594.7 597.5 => 594.90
